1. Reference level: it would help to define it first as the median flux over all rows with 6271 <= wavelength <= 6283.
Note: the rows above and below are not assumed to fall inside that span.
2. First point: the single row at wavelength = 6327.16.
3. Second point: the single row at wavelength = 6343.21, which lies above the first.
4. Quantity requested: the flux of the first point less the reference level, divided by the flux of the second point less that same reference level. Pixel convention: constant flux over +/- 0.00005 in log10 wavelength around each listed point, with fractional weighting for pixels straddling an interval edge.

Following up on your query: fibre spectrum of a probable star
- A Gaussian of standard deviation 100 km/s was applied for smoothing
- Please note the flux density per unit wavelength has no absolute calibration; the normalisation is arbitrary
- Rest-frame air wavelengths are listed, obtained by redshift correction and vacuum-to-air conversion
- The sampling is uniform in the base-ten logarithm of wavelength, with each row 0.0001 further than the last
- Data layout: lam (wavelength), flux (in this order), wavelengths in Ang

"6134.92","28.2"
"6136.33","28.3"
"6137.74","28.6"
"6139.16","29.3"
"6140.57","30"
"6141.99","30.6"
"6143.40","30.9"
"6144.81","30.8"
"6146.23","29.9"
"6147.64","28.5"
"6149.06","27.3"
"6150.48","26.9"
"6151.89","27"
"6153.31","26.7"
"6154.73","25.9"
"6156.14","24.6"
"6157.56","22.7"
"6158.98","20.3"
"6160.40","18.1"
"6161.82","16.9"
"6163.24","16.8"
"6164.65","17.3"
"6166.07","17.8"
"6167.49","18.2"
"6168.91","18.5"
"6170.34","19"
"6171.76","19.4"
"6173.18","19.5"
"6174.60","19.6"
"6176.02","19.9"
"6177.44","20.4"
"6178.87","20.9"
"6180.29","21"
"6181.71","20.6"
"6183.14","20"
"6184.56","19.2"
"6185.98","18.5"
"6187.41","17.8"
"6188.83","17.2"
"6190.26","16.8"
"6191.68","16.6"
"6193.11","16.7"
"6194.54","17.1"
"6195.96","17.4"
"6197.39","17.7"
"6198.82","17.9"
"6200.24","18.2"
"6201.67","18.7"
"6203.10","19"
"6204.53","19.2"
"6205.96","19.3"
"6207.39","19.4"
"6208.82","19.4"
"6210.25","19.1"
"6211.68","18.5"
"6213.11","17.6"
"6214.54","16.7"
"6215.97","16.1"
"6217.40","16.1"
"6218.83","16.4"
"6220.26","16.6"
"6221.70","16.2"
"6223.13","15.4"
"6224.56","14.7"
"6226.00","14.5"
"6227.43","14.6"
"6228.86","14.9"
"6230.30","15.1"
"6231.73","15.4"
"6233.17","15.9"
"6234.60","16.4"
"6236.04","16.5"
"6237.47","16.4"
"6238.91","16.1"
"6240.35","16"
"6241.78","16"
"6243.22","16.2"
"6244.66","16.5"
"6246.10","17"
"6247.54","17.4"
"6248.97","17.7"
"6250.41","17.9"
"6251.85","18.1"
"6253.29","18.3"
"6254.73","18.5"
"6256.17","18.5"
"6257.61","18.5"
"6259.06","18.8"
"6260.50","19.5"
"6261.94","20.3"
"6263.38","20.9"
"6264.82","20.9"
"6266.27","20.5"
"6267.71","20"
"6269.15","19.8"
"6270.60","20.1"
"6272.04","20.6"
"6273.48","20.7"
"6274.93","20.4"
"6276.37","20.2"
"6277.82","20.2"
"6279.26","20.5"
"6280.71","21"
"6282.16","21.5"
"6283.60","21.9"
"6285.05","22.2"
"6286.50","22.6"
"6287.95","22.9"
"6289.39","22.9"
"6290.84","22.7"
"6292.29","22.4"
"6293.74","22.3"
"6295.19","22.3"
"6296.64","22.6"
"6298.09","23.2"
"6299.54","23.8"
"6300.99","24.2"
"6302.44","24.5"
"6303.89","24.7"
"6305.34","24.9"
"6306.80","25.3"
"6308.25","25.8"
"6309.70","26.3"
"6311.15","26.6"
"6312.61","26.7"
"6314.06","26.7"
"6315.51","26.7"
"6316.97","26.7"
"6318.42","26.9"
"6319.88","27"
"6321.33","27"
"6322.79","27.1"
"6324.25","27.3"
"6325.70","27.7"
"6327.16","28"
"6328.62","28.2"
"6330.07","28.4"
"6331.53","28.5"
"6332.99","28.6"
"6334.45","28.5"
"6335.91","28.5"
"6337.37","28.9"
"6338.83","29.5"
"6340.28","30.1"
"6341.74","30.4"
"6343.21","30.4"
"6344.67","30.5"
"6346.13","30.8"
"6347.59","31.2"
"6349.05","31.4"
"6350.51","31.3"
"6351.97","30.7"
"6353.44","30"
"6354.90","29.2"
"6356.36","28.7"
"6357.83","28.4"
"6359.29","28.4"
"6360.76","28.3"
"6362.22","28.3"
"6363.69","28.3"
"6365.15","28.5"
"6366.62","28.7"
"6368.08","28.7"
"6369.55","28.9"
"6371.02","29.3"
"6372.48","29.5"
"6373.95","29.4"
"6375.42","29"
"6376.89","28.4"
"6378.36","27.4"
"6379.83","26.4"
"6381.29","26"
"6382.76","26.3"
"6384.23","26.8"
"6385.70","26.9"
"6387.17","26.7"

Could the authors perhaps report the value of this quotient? 0.76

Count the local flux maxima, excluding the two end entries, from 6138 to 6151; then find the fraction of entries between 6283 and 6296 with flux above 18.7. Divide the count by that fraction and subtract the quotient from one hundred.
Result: 99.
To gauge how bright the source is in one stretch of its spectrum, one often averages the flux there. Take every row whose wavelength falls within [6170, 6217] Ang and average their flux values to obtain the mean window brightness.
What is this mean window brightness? 19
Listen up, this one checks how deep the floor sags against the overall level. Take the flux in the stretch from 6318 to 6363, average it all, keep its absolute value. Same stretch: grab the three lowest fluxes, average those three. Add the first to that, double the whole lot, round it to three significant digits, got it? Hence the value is 112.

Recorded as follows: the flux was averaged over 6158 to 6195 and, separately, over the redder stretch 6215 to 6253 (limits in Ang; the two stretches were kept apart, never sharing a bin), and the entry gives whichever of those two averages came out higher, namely 19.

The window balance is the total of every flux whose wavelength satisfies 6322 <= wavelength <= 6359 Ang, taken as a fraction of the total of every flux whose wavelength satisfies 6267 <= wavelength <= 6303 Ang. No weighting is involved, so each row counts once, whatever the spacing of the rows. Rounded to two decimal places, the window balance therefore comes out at 1.34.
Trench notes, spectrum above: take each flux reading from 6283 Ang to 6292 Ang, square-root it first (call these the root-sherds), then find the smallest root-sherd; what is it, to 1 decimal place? 4.7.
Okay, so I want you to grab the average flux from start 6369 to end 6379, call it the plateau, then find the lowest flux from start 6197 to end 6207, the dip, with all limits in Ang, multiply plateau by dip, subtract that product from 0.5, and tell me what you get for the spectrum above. -510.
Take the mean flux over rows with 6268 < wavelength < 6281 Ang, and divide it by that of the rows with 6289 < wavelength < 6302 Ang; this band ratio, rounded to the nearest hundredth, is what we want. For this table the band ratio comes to 0.89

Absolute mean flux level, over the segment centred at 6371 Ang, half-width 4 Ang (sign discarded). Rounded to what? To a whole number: 29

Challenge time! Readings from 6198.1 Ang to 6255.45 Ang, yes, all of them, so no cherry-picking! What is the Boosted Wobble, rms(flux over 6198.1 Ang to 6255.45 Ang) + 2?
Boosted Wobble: 19.1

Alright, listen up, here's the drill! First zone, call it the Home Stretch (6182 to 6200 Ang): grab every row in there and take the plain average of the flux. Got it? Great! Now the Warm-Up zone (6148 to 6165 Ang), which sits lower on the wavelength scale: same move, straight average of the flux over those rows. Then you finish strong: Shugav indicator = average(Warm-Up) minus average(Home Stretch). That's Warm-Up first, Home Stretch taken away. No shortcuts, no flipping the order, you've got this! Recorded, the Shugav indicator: 5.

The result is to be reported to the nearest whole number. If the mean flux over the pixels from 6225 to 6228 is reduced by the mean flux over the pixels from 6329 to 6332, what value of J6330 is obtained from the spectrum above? -14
